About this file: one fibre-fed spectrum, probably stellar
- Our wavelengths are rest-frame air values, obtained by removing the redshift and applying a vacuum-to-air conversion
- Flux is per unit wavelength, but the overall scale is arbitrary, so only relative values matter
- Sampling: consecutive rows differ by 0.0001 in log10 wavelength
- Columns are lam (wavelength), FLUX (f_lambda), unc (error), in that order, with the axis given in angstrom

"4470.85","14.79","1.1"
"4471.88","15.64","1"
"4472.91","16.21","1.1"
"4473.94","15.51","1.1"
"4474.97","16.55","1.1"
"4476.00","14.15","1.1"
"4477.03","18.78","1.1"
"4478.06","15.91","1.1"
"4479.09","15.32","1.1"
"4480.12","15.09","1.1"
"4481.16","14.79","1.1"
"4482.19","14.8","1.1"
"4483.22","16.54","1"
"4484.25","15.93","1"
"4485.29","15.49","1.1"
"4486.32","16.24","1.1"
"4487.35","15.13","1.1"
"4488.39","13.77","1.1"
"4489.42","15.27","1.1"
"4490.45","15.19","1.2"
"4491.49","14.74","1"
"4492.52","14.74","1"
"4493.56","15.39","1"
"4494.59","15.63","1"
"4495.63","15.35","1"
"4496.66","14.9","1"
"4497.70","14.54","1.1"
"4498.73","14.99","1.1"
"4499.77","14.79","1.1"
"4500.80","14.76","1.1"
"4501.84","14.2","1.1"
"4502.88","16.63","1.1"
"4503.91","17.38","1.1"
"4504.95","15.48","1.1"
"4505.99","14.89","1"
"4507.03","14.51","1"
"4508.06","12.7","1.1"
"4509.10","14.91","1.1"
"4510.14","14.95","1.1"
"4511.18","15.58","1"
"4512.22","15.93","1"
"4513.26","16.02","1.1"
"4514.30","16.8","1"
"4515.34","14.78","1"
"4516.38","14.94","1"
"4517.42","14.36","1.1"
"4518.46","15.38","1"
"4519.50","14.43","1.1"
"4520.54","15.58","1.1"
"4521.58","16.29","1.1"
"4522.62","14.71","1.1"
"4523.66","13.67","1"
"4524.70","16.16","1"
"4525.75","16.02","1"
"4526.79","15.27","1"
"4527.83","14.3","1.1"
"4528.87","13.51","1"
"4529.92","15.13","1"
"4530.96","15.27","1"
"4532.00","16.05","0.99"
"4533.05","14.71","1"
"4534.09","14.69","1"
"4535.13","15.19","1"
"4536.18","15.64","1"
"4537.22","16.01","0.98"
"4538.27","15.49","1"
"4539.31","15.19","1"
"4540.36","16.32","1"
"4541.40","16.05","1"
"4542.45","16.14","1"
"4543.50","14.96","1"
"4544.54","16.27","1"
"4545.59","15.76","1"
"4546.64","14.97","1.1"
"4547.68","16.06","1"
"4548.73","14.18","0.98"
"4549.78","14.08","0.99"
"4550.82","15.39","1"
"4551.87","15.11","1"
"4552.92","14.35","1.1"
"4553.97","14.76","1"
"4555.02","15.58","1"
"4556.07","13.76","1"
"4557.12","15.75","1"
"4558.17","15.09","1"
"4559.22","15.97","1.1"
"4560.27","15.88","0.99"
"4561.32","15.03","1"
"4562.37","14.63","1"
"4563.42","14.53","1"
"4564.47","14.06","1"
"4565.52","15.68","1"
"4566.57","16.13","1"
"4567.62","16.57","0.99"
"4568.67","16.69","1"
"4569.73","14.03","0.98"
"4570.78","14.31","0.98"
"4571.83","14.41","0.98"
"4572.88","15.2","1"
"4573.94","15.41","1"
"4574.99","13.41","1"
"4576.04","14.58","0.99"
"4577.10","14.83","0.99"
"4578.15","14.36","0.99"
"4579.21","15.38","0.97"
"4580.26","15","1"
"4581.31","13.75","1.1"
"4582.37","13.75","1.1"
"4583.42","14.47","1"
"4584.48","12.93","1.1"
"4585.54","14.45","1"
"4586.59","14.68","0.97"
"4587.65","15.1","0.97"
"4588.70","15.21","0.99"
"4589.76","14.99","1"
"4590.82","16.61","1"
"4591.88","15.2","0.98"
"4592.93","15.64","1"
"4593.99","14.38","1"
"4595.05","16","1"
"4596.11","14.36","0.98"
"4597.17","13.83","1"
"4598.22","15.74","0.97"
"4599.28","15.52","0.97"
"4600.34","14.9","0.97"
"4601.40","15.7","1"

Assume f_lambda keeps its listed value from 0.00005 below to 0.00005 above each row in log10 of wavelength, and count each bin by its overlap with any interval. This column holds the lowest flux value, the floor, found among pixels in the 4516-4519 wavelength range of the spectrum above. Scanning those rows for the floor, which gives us 14.36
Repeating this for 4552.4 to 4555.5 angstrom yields 14.35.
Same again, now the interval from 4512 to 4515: 15.93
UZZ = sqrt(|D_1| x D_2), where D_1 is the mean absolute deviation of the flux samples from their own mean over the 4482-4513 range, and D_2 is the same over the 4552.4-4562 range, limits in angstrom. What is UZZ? 0.61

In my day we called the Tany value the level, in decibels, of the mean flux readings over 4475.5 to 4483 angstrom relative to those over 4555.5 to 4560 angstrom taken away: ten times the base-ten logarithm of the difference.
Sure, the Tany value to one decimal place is -3.9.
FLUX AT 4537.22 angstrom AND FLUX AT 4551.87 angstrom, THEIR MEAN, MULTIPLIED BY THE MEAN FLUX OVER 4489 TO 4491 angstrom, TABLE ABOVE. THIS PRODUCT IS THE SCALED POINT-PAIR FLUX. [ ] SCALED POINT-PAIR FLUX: 237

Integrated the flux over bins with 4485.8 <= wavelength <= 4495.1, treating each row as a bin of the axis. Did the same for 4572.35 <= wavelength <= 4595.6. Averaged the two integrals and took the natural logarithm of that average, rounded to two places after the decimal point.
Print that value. 5.49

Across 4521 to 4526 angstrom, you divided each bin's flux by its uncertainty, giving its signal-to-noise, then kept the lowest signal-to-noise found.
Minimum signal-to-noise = 13.4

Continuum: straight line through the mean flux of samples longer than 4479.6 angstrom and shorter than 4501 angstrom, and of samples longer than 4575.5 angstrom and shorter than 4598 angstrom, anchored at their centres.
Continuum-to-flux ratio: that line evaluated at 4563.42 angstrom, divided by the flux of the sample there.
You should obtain 1.02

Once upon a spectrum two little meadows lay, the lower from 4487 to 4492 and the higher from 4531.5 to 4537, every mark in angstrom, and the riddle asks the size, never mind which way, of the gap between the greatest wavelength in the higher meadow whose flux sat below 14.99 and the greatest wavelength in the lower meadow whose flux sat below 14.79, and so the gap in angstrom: 42.6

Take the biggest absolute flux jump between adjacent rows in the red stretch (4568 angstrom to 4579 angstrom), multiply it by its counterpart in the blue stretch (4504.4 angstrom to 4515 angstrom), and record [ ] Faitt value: 5.9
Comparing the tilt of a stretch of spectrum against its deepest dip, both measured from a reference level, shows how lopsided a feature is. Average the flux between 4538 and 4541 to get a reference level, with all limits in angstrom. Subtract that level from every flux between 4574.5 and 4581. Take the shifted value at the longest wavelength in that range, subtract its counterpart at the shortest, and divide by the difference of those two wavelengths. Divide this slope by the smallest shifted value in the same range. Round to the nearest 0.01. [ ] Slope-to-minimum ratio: -0.13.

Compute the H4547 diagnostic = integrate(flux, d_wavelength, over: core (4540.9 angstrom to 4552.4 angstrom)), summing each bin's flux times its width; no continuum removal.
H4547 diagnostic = 177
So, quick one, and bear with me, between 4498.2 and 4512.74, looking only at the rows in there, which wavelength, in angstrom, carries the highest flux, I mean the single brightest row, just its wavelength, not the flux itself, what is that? 4503.91 angstrom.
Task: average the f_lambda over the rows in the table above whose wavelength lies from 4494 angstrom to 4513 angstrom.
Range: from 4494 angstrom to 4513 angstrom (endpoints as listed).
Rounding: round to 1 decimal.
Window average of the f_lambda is 15.1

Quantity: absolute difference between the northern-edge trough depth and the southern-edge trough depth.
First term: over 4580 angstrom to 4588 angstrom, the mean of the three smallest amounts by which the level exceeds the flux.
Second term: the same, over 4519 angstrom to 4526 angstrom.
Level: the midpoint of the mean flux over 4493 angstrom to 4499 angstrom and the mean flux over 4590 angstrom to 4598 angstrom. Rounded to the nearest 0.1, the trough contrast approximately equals 1.2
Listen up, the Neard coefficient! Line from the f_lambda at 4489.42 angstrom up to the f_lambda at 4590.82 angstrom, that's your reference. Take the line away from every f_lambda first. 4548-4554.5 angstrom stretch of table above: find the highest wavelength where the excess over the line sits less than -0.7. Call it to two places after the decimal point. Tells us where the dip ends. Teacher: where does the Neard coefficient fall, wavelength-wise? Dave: 4553.97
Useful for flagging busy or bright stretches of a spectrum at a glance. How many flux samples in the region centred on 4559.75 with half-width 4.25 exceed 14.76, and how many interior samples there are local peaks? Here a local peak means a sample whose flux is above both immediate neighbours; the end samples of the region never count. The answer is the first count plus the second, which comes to 7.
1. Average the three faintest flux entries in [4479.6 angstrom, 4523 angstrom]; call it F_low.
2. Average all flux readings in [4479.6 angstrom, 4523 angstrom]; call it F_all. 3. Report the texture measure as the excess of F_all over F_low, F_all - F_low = 1.65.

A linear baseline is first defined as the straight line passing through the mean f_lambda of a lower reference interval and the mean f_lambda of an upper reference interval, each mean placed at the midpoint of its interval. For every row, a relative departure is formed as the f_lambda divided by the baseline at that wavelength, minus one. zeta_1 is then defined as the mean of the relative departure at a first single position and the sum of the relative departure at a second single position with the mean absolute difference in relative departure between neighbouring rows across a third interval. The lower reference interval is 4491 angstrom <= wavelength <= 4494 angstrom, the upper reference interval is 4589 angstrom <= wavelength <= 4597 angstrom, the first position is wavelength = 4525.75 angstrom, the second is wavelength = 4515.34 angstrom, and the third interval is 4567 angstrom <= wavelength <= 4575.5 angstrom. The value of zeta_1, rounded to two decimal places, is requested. 0.05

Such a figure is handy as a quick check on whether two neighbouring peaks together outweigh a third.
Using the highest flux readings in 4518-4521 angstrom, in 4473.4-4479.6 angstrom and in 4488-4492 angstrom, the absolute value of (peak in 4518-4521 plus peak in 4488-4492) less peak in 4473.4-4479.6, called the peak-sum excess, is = 12.1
